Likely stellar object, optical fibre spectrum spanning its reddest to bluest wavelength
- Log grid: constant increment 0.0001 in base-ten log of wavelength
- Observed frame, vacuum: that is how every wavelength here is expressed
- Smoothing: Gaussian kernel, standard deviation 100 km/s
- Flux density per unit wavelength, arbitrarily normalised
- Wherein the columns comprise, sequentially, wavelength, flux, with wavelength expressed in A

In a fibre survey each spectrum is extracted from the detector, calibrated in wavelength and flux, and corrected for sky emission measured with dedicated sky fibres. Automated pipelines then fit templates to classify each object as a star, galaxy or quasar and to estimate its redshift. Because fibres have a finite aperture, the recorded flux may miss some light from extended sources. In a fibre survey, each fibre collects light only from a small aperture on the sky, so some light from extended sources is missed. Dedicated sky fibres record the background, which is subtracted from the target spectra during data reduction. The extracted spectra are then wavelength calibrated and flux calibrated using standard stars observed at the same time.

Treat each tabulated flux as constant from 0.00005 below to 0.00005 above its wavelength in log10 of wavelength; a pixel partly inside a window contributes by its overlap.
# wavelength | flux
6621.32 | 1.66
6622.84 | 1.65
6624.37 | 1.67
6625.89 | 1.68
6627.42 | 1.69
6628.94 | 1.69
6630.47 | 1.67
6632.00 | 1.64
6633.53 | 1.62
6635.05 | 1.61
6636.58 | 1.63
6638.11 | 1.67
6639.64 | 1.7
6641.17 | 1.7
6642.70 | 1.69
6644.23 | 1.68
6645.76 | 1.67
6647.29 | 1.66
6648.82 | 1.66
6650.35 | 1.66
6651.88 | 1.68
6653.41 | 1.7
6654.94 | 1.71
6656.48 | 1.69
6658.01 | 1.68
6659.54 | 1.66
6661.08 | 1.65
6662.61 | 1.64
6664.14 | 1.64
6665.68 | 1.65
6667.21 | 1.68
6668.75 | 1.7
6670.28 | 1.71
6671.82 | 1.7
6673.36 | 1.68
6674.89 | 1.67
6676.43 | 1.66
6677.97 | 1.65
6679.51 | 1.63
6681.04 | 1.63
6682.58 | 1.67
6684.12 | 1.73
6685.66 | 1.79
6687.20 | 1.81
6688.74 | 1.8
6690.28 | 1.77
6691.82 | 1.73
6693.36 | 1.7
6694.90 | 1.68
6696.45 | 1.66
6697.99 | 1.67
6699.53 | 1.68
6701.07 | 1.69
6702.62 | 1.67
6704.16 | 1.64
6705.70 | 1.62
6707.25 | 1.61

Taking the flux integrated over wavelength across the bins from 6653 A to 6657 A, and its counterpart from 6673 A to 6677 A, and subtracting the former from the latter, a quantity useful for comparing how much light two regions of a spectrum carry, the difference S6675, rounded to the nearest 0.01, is -0.11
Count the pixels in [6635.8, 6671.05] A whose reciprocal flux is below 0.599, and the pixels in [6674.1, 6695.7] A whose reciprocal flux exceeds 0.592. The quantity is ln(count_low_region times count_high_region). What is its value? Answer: 4.6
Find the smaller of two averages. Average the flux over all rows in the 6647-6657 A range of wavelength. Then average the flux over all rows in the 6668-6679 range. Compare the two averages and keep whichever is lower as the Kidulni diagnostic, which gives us 1.68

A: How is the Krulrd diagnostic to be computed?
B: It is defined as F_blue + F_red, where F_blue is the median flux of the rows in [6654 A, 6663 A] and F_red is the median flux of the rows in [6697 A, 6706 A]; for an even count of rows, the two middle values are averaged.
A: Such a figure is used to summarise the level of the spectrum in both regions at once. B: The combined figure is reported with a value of 3.34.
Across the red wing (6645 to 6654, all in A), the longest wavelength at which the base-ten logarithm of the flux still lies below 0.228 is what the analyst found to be 6651.88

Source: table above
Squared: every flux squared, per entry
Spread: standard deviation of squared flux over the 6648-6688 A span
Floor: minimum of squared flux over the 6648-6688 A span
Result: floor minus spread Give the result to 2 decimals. 2.51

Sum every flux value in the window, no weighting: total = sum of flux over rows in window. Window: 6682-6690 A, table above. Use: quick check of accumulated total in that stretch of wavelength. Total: 8.80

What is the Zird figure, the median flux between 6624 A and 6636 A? 1.67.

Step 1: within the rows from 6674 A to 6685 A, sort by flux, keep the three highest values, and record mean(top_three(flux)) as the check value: 1.69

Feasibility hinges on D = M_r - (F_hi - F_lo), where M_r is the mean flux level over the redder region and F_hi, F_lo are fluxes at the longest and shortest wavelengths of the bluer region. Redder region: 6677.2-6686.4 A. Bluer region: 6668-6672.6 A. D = 1.68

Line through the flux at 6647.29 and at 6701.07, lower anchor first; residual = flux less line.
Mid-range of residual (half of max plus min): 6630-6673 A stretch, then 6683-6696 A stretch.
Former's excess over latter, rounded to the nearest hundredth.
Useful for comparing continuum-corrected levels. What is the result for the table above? -0.06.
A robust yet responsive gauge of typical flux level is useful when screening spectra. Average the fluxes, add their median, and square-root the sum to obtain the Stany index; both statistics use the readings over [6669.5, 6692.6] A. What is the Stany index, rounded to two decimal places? 1.85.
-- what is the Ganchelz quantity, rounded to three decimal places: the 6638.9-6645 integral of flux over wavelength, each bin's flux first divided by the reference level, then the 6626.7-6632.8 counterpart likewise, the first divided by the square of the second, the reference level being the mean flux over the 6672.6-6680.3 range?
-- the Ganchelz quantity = 0.165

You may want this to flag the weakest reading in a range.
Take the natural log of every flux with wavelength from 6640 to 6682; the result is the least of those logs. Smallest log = 0.489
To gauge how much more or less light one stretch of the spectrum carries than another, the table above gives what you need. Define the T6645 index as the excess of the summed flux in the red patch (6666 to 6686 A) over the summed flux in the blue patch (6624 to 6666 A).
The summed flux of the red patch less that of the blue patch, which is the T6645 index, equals -25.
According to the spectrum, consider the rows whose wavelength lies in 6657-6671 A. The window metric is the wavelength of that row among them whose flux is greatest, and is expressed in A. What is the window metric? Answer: 6670.28 A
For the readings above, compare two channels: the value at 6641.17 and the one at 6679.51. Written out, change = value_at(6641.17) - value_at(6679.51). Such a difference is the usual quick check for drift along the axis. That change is 0.070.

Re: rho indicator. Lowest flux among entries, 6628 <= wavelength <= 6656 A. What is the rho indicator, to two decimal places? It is 1.61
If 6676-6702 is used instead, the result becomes 1.63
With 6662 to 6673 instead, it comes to 1.64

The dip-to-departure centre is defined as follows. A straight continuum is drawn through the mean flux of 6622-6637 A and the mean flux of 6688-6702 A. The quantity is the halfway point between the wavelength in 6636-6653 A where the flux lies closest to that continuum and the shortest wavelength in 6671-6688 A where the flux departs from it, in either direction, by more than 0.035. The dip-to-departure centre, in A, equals 6661.9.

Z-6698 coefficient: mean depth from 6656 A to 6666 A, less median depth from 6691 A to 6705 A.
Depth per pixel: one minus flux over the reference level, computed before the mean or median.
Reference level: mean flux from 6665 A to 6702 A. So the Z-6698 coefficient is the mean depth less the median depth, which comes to 0.013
